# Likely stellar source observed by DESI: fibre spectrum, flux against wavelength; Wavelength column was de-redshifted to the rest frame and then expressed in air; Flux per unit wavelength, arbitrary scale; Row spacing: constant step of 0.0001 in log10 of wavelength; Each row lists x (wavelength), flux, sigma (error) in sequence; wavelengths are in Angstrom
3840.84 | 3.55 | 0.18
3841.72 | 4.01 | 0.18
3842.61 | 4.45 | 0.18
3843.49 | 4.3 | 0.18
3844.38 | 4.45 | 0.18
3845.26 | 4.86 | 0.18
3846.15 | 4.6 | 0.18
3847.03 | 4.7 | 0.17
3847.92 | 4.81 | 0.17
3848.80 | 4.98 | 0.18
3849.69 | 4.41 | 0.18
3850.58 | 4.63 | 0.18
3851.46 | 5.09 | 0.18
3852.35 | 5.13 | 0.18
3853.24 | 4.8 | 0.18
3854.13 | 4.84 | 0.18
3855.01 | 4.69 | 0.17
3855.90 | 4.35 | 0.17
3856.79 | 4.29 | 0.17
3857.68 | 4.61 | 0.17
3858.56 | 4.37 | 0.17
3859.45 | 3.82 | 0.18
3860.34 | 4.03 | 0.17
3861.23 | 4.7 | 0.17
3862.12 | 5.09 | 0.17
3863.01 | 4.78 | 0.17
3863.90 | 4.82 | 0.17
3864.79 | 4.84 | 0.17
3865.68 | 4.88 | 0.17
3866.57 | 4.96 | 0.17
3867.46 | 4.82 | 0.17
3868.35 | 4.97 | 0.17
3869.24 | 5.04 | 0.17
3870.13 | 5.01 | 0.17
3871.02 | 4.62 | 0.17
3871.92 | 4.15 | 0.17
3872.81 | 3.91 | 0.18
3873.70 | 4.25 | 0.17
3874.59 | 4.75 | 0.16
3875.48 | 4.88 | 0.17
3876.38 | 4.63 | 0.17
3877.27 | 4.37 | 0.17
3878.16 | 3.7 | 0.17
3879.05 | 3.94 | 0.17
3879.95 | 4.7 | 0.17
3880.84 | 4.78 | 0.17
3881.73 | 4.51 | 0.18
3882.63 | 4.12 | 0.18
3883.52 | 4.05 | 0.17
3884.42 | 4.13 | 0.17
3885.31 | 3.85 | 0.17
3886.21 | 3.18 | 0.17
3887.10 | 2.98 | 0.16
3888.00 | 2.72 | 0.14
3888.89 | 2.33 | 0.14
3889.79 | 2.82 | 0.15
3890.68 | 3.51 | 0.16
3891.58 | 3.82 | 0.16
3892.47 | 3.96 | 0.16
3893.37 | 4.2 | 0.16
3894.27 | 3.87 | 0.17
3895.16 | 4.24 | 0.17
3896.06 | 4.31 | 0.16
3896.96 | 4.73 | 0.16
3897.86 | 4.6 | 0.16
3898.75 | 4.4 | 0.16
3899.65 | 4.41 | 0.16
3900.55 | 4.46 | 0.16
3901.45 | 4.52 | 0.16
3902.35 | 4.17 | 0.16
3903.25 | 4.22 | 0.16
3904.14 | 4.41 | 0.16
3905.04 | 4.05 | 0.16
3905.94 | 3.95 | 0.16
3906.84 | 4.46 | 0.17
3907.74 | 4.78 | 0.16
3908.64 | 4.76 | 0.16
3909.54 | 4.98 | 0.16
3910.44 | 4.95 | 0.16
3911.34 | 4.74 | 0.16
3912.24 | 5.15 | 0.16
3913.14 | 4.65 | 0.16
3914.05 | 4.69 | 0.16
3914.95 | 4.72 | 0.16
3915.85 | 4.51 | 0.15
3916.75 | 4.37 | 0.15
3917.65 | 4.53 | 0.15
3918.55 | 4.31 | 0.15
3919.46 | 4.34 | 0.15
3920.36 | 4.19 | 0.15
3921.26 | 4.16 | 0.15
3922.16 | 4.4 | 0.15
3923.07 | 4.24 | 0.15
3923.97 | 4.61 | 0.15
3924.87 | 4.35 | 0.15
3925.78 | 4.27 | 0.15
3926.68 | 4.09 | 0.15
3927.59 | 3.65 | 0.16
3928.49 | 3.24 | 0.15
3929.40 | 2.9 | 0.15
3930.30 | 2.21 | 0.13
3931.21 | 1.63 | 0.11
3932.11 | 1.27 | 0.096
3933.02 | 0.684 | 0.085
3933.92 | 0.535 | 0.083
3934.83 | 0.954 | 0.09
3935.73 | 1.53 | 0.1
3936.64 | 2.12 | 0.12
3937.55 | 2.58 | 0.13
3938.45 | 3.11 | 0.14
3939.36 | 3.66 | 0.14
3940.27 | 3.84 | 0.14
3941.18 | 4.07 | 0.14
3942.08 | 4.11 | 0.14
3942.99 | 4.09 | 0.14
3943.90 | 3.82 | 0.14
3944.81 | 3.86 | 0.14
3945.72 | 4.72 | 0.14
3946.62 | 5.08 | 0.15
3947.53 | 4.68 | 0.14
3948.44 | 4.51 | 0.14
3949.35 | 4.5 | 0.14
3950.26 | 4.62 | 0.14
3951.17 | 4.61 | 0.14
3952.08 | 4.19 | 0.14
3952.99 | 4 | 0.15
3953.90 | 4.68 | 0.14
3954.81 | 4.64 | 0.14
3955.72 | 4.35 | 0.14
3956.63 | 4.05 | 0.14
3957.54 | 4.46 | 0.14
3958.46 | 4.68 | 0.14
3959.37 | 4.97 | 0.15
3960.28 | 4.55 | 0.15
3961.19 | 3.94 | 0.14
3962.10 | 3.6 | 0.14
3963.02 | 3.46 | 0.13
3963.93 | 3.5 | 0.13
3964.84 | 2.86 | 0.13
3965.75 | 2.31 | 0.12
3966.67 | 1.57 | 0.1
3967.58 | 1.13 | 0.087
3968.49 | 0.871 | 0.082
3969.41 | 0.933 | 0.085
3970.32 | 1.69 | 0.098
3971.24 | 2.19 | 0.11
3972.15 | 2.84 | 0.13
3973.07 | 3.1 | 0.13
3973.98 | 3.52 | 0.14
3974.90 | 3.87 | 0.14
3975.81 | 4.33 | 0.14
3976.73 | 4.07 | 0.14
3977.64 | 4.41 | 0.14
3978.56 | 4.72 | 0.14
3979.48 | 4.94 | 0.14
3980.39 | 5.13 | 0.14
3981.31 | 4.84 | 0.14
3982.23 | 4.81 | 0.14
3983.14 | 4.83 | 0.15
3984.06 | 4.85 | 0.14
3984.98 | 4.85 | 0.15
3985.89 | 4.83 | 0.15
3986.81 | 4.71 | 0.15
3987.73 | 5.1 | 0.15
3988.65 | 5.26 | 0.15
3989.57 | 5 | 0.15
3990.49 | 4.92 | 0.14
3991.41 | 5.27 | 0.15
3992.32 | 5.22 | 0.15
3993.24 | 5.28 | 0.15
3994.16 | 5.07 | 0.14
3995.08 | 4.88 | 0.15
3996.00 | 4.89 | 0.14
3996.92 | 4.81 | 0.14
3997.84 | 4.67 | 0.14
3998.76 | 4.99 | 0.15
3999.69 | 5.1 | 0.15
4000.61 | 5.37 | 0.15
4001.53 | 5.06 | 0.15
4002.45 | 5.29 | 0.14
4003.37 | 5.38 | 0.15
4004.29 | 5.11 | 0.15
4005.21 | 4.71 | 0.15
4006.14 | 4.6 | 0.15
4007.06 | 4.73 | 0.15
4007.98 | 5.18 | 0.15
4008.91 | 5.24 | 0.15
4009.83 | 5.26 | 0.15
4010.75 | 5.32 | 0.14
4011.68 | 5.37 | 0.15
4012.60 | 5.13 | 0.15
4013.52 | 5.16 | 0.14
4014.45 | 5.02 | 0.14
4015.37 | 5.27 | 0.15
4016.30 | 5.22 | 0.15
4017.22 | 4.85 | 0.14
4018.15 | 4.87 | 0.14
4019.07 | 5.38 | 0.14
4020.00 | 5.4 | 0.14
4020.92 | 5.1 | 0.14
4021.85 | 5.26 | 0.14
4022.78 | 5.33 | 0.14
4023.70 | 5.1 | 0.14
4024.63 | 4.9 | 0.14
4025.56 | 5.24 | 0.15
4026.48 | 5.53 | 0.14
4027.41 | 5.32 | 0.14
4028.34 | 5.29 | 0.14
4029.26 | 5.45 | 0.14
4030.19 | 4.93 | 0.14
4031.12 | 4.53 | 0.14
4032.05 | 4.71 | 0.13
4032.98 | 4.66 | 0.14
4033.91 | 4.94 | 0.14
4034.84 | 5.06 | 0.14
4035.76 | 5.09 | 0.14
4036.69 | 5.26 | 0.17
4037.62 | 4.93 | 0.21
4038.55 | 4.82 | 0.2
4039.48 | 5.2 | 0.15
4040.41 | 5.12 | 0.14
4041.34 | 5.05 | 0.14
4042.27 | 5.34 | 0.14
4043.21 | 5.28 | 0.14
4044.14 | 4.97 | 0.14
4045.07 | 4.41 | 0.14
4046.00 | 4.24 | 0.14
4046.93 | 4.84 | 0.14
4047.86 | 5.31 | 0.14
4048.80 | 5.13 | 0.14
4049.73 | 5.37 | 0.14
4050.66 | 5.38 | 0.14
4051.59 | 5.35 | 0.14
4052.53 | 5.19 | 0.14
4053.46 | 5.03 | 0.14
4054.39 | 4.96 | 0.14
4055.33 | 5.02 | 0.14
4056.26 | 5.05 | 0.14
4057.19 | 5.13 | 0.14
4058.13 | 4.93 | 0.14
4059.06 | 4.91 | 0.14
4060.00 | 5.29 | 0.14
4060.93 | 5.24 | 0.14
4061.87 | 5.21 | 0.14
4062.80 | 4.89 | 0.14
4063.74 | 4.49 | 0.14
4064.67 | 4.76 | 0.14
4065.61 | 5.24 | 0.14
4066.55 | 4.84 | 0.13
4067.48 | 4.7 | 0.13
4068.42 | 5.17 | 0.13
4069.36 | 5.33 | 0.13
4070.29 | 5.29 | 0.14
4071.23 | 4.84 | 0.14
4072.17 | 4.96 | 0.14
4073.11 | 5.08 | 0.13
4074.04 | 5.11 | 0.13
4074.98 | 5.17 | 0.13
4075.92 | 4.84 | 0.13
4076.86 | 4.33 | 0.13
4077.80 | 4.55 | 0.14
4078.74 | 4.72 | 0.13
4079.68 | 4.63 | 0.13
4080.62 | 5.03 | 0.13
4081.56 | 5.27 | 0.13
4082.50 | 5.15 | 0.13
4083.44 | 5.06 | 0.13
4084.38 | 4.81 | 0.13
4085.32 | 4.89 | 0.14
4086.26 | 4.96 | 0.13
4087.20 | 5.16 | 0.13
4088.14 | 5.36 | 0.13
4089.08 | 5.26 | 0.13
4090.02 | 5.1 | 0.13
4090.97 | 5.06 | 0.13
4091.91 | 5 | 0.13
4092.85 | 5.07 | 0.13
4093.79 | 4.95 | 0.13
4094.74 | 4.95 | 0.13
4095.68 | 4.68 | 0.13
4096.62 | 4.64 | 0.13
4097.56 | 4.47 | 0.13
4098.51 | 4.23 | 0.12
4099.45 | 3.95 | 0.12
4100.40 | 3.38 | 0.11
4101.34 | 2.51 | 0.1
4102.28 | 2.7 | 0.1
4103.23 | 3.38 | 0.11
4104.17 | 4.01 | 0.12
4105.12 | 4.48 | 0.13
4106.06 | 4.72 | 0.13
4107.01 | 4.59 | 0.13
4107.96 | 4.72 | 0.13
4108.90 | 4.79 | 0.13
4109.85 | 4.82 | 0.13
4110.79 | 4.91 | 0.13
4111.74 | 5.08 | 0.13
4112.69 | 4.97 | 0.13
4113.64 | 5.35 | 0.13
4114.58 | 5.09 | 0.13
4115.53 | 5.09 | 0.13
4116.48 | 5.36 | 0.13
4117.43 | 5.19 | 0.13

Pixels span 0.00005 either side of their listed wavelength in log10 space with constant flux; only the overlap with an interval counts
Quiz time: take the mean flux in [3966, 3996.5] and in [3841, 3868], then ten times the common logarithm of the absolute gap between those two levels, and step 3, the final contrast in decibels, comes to -2.4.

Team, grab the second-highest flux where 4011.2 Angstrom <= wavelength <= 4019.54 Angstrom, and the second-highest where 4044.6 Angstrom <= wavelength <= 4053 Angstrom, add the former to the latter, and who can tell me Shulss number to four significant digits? 10.74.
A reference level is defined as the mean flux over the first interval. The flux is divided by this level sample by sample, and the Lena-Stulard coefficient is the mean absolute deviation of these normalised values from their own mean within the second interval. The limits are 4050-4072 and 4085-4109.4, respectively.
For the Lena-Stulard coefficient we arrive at 0.11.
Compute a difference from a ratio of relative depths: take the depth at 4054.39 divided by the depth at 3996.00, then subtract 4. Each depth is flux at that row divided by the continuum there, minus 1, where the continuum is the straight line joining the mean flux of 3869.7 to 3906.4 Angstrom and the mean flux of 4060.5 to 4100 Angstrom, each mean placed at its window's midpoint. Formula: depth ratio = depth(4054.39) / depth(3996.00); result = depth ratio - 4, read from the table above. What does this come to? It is -3.6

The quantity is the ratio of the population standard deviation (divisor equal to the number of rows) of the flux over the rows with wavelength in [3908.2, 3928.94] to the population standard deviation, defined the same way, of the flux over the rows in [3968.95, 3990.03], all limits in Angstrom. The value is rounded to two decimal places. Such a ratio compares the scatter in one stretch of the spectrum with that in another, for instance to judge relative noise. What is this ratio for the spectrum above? 0.35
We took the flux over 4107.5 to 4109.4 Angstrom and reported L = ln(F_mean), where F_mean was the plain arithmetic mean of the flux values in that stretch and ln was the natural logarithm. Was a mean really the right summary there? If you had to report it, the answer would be 1.56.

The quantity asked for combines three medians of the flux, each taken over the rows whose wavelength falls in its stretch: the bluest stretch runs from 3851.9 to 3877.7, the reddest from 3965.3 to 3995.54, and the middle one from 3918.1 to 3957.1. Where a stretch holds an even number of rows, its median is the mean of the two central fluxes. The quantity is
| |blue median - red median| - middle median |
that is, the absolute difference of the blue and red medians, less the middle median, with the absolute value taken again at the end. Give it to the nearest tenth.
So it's 4.0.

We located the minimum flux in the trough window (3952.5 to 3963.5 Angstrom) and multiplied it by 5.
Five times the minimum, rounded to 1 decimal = 17.3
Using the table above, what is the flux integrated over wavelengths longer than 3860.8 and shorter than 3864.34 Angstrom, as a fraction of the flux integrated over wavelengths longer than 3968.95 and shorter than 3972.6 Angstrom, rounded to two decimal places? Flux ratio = 2.46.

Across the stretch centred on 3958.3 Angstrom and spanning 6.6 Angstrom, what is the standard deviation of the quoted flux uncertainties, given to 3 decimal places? 0.005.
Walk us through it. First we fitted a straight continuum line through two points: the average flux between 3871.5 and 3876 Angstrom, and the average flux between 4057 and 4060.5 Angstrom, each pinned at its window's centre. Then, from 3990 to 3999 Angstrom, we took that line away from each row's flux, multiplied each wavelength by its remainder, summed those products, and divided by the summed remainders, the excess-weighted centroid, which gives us 3992.6 Angstrom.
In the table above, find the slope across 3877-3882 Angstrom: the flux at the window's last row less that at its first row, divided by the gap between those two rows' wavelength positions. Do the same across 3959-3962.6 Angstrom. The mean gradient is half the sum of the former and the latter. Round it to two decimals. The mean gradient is -0.24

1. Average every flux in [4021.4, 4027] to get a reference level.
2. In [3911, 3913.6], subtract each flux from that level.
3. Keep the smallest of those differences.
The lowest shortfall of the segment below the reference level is 0.1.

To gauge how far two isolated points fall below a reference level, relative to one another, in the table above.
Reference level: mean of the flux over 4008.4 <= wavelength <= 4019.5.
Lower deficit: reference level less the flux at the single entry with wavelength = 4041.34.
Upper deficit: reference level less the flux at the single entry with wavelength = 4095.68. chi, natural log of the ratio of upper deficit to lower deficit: 1.4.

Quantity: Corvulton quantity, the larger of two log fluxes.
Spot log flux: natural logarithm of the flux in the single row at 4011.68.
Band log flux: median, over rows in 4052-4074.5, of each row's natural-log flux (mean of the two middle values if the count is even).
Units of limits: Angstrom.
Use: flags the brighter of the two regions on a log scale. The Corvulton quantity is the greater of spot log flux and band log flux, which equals 1.68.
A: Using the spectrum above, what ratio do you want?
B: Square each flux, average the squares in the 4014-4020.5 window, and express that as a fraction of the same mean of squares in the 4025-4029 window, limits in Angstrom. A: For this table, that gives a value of 0.93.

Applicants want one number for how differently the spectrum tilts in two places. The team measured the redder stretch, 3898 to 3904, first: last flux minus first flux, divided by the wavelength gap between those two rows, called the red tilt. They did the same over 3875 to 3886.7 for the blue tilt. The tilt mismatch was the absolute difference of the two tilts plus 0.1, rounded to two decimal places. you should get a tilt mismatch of 0.22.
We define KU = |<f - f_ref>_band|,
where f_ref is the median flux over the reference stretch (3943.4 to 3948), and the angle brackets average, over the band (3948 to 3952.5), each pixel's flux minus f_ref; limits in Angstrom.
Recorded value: 0.2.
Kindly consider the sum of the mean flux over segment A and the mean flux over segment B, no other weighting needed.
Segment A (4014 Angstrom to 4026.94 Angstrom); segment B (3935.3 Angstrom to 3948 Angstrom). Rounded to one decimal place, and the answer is 8.8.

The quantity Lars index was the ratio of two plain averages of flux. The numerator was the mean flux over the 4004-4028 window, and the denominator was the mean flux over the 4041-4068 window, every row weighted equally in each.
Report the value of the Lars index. 1.02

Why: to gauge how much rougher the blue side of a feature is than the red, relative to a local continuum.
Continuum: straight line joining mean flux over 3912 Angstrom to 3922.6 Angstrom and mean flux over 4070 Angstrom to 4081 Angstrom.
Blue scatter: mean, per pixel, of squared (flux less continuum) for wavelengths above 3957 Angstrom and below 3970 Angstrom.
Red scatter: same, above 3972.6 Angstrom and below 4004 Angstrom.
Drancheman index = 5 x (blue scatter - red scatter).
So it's 21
